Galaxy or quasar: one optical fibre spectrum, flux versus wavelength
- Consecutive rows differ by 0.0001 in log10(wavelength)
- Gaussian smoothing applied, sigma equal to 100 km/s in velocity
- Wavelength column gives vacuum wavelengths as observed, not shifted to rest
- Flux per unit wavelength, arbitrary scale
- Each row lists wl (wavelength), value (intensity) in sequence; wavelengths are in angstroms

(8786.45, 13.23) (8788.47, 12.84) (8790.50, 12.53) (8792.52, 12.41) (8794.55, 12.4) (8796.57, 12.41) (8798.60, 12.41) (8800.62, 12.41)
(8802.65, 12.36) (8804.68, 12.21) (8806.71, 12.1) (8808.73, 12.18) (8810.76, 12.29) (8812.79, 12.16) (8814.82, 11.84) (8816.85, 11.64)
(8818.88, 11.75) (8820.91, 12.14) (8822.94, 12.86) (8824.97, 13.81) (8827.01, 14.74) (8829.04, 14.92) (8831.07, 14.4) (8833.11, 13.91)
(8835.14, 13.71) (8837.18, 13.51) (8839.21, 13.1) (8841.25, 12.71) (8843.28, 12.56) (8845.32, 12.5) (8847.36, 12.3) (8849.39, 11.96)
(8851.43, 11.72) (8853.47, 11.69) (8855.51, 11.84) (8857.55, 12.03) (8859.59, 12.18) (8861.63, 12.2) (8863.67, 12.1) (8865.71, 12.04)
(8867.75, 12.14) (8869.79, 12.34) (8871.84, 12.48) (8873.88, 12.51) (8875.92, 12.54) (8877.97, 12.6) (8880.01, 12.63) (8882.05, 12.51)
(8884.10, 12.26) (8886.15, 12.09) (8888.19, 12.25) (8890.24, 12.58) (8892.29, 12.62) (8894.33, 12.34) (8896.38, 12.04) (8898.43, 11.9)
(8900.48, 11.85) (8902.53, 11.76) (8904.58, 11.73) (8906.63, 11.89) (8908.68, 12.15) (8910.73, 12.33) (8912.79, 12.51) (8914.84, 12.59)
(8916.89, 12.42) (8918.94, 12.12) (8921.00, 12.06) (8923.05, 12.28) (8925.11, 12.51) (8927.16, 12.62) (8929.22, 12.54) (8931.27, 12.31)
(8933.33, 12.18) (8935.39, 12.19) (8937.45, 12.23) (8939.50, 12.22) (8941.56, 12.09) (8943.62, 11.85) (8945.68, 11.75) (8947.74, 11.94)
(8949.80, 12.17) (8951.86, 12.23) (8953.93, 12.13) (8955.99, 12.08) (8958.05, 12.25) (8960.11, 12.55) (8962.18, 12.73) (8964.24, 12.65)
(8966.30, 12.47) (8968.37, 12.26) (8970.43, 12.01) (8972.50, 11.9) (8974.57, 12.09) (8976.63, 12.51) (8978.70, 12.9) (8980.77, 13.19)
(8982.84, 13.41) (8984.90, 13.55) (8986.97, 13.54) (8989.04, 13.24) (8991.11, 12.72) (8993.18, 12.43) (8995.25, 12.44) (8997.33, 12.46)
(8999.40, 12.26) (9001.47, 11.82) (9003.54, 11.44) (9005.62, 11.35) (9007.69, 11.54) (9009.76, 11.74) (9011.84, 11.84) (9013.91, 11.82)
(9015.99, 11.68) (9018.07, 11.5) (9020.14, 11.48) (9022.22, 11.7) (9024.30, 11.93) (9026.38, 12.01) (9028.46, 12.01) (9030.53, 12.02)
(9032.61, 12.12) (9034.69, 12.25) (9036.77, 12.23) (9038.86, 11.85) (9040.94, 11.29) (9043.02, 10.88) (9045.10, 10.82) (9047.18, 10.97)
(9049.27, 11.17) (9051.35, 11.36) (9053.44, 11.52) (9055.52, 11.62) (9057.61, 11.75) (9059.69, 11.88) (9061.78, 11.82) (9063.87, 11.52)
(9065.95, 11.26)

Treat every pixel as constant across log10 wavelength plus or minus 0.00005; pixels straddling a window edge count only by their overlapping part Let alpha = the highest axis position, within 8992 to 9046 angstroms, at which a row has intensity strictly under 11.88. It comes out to 9045.10 angstroms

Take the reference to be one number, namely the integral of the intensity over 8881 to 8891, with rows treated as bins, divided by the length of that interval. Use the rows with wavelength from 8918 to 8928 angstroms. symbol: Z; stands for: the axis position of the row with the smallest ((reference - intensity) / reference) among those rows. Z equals 8927.16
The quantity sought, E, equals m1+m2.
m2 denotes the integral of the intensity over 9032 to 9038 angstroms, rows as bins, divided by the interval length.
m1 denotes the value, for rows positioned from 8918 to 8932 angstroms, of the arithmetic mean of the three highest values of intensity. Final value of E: 24.7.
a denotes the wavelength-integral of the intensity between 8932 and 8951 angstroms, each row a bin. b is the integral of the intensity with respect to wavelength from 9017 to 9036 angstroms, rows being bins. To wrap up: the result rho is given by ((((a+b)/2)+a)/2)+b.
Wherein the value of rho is 455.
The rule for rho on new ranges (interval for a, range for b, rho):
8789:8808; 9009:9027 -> 440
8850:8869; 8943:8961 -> 443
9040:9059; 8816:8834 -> 461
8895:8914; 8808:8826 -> 448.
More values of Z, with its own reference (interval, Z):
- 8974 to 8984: 8982.84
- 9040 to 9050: 9040.94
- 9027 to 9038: 9034.69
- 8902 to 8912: 8910.73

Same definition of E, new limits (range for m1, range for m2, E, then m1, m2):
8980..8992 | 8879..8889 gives 25.9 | 13.5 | 12.4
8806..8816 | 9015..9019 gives 23.8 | 12.2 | 11.6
